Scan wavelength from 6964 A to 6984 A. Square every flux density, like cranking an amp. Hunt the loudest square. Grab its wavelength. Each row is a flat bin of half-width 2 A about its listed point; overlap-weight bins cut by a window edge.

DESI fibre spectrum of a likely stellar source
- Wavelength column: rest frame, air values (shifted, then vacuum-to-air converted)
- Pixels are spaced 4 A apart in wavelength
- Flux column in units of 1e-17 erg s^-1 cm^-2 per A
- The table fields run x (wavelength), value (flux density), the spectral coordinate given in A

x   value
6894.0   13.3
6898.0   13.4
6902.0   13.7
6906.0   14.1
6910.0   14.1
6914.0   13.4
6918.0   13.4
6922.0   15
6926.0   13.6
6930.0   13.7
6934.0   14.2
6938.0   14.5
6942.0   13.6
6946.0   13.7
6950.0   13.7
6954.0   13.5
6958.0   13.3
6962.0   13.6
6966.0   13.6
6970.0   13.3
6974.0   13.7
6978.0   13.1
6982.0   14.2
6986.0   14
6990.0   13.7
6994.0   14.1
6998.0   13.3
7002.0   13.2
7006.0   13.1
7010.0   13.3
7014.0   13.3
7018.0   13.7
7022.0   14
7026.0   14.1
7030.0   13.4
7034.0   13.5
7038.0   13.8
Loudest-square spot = 6982.0 A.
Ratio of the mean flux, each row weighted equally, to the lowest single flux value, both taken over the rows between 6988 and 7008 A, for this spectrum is 1.03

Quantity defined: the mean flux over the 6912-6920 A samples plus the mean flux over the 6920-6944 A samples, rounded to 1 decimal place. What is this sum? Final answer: 27.5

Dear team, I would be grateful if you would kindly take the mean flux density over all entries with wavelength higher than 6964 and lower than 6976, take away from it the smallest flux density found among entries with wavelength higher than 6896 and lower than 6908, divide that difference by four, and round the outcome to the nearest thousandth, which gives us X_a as 0.033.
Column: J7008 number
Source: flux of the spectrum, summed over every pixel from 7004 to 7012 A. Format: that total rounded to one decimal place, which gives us 26.4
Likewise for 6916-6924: 28.4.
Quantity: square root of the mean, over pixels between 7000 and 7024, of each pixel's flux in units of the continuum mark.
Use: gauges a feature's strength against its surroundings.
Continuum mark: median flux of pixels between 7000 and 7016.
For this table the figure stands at 1.007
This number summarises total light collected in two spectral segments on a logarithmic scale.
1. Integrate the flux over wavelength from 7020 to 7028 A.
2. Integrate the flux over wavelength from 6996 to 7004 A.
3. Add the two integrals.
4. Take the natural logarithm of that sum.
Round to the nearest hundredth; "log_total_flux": 5.39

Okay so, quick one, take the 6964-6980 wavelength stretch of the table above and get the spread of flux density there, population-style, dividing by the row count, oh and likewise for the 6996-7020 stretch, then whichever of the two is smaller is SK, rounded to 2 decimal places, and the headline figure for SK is 0.19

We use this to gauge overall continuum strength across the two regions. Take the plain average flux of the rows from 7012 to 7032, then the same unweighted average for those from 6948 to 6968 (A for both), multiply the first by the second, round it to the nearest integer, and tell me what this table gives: 185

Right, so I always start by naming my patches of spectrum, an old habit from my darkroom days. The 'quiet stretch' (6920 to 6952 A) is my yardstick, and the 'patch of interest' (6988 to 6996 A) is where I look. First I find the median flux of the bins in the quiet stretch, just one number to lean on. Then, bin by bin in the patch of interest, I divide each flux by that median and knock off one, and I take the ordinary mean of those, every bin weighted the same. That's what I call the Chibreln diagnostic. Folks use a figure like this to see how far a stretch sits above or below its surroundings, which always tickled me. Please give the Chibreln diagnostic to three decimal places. 0.015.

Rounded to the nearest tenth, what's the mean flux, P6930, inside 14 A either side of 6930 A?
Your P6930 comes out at 14.0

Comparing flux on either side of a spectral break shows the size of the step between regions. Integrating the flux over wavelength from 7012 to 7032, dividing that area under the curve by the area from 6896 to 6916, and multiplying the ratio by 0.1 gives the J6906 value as 0.0997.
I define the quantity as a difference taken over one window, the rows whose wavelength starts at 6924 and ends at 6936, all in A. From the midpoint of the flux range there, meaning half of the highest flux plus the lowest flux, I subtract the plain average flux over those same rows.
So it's 0.067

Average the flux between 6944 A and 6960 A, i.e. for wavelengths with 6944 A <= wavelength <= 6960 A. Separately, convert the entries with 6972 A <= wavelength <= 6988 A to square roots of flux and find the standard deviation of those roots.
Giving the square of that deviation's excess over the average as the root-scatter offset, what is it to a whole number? 182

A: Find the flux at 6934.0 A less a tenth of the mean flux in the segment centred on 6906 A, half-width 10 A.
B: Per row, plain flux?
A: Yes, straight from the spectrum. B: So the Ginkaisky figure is 12.8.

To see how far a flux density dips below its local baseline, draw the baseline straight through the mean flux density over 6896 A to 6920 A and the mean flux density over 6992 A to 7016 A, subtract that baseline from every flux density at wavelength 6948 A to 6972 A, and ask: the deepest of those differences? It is -0.2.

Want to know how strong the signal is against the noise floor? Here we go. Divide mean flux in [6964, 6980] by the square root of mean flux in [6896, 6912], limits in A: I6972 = 3.61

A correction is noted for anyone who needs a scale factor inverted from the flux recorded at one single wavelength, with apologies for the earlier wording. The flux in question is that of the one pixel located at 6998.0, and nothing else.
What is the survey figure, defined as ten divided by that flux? 0.752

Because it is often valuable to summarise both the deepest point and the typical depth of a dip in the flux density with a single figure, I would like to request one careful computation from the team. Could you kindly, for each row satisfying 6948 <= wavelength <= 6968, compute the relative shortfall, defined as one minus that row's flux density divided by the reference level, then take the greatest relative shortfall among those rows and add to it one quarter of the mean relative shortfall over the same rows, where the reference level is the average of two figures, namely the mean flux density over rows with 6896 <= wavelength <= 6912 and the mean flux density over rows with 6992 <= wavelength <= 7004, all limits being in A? 0.030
